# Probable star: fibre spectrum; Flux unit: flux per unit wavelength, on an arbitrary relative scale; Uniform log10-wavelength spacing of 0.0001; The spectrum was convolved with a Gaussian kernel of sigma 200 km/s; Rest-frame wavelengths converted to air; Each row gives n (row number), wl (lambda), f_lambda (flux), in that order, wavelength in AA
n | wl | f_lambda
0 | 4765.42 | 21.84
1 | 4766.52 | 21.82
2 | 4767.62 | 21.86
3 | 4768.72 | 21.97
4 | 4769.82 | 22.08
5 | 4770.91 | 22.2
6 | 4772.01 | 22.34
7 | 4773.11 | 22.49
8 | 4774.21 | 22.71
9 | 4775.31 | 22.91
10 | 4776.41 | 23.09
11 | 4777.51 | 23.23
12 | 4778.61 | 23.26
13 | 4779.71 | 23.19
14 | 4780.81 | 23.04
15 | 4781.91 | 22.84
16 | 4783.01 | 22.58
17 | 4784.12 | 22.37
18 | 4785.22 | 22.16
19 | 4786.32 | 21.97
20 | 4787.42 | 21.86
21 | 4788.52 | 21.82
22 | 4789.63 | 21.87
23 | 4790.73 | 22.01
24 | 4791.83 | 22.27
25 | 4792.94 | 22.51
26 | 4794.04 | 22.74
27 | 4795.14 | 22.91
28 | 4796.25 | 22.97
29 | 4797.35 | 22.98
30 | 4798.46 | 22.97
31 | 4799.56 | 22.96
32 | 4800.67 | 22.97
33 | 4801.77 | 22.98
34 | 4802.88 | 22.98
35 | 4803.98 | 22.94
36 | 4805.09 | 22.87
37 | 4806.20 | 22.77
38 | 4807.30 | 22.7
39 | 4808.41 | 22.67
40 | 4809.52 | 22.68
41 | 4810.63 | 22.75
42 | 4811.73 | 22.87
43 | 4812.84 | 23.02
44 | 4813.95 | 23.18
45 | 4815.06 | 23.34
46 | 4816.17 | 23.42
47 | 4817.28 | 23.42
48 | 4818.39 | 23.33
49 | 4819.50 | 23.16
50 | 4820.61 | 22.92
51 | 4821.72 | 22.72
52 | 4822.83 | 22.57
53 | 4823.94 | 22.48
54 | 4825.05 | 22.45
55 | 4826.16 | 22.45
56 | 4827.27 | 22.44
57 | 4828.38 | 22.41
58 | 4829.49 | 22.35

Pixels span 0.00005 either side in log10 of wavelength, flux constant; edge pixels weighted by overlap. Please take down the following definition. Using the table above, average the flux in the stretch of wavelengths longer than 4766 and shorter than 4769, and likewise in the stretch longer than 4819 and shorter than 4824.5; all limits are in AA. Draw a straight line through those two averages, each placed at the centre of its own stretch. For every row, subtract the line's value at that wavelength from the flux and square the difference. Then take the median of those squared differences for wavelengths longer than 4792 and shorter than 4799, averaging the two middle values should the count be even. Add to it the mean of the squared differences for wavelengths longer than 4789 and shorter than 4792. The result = 0.4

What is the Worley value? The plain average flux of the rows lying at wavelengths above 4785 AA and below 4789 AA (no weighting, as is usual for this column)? 22.0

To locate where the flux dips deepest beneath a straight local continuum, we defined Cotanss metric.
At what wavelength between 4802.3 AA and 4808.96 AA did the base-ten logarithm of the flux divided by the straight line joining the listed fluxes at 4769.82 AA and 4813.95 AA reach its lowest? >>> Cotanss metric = 4808.41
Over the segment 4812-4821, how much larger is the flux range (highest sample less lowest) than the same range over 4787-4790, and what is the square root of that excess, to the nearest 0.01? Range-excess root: 0.67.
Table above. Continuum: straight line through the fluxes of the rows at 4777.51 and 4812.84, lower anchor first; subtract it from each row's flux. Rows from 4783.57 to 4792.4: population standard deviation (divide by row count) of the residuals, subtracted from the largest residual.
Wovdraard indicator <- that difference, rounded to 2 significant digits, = -1.0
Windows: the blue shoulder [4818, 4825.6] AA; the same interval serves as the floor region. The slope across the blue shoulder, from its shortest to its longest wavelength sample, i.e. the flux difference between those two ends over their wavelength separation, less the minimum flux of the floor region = -22.6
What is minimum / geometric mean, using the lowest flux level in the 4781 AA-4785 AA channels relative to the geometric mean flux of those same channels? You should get 0.990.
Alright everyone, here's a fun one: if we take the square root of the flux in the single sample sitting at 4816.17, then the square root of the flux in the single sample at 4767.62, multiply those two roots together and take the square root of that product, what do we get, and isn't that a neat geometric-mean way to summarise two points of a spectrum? 4.757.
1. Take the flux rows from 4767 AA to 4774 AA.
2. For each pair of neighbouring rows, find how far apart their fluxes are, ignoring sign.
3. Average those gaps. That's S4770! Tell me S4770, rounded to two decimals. 0.13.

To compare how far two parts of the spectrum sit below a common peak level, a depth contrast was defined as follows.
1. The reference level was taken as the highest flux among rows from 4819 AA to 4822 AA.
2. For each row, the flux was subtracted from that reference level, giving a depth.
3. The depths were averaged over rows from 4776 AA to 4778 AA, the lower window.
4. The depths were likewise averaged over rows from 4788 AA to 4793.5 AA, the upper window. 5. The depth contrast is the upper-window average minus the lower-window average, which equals 1.1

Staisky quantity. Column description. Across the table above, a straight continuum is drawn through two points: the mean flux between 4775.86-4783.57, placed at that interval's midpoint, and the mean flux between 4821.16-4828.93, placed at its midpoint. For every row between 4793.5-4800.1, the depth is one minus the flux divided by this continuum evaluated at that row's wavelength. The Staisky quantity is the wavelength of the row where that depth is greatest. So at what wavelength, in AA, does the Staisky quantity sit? 4794.04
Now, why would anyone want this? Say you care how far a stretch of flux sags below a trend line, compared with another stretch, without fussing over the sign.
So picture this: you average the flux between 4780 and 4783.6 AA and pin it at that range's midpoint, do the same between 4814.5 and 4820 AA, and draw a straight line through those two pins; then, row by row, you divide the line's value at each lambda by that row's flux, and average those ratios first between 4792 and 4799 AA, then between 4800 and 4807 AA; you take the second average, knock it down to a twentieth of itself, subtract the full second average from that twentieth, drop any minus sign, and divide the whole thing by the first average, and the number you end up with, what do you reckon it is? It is 0.952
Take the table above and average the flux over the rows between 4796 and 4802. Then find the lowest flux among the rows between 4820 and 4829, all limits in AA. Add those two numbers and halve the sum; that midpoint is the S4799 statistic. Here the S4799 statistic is 22.7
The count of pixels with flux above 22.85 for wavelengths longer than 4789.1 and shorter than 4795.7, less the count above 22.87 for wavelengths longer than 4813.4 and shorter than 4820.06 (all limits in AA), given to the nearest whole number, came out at -5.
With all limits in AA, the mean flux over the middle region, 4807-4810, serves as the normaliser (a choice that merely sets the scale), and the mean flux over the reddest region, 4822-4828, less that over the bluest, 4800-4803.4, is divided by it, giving -0.02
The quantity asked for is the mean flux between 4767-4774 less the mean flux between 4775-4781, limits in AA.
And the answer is -0.96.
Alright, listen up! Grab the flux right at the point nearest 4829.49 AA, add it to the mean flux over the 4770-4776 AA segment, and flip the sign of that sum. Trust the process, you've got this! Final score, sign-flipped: -44.9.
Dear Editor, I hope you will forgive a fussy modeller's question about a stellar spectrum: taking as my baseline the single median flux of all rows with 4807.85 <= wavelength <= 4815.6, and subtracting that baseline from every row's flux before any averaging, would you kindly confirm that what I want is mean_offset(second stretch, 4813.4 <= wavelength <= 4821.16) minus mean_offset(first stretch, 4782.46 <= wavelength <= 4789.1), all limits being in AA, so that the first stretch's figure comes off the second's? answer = 1.1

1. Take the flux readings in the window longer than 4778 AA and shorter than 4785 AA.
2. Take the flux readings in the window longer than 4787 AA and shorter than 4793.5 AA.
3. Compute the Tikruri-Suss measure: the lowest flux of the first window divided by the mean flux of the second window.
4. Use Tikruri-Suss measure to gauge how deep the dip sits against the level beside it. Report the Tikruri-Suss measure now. 1.01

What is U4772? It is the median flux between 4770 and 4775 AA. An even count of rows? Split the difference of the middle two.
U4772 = 22.4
